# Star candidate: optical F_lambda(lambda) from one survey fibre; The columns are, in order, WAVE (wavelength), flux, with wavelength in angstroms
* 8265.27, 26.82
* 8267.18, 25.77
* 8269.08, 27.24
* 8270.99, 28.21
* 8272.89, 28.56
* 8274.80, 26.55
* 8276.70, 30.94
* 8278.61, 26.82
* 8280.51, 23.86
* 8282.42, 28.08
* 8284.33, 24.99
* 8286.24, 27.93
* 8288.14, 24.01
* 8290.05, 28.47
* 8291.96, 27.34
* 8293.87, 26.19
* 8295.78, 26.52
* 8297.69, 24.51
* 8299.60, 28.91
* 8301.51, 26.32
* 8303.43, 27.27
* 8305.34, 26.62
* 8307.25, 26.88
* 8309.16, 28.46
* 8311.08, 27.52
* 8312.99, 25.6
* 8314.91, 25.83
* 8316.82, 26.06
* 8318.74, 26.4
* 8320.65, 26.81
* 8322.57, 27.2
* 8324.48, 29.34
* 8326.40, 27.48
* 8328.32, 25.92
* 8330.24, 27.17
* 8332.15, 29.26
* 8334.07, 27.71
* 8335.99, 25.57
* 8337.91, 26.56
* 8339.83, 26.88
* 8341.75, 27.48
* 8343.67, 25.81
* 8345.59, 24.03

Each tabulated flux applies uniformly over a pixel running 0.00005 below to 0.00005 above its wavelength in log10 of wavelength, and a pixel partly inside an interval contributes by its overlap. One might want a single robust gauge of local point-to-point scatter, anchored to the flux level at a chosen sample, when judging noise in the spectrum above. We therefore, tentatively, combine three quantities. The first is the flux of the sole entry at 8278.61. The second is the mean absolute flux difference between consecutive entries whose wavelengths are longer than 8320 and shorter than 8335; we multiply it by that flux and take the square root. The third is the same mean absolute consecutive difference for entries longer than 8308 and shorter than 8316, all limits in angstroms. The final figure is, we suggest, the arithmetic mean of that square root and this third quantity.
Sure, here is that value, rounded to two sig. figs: 3.7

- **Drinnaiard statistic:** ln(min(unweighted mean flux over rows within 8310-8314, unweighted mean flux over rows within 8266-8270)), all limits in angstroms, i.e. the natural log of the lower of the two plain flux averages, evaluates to 3.277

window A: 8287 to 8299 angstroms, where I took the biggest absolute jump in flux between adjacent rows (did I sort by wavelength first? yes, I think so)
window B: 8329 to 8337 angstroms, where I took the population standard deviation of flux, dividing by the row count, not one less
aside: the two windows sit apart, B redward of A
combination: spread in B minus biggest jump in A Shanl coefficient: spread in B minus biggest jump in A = -3.1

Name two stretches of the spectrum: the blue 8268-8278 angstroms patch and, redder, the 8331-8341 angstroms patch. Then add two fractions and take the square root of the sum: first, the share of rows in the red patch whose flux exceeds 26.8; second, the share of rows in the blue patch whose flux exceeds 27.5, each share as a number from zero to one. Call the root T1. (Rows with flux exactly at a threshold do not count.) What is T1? 1.10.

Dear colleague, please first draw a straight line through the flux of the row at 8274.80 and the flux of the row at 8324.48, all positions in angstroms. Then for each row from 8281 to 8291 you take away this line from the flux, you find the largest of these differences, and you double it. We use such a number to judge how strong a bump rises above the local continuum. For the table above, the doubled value 2.2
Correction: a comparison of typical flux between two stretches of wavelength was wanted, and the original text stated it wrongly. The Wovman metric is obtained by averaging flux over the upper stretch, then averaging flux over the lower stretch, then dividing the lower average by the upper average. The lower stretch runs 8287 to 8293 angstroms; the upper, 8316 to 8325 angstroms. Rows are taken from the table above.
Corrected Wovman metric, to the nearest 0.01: 0.98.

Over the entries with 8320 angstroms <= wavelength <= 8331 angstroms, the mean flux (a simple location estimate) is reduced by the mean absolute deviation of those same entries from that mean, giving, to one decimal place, 26.6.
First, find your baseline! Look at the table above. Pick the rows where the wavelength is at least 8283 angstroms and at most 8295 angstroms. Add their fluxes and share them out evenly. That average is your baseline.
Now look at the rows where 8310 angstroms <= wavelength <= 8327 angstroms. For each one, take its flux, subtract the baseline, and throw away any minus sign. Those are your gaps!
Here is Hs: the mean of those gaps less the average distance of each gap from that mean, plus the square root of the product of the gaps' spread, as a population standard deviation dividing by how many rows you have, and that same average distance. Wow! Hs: 1.00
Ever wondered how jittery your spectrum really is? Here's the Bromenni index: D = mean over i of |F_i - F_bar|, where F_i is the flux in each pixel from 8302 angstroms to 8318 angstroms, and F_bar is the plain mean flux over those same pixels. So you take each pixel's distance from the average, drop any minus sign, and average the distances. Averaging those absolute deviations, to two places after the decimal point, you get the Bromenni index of 0.75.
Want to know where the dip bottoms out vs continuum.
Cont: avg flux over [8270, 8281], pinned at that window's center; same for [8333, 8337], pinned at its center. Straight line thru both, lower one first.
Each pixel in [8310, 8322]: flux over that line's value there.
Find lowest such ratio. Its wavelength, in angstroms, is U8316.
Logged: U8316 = 8312.99 angstroms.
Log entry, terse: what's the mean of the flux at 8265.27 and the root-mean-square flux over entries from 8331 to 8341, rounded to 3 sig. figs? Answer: 27.0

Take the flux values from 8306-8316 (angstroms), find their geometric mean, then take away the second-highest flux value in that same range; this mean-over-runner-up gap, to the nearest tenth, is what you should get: -0.7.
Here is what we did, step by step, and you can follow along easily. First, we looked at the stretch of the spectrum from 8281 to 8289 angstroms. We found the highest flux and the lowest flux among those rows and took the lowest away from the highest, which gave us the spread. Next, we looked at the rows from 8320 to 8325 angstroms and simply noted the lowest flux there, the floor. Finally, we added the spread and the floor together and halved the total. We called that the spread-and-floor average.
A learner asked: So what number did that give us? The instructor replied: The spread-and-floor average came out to 15.4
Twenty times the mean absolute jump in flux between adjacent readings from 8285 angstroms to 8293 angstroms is 63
